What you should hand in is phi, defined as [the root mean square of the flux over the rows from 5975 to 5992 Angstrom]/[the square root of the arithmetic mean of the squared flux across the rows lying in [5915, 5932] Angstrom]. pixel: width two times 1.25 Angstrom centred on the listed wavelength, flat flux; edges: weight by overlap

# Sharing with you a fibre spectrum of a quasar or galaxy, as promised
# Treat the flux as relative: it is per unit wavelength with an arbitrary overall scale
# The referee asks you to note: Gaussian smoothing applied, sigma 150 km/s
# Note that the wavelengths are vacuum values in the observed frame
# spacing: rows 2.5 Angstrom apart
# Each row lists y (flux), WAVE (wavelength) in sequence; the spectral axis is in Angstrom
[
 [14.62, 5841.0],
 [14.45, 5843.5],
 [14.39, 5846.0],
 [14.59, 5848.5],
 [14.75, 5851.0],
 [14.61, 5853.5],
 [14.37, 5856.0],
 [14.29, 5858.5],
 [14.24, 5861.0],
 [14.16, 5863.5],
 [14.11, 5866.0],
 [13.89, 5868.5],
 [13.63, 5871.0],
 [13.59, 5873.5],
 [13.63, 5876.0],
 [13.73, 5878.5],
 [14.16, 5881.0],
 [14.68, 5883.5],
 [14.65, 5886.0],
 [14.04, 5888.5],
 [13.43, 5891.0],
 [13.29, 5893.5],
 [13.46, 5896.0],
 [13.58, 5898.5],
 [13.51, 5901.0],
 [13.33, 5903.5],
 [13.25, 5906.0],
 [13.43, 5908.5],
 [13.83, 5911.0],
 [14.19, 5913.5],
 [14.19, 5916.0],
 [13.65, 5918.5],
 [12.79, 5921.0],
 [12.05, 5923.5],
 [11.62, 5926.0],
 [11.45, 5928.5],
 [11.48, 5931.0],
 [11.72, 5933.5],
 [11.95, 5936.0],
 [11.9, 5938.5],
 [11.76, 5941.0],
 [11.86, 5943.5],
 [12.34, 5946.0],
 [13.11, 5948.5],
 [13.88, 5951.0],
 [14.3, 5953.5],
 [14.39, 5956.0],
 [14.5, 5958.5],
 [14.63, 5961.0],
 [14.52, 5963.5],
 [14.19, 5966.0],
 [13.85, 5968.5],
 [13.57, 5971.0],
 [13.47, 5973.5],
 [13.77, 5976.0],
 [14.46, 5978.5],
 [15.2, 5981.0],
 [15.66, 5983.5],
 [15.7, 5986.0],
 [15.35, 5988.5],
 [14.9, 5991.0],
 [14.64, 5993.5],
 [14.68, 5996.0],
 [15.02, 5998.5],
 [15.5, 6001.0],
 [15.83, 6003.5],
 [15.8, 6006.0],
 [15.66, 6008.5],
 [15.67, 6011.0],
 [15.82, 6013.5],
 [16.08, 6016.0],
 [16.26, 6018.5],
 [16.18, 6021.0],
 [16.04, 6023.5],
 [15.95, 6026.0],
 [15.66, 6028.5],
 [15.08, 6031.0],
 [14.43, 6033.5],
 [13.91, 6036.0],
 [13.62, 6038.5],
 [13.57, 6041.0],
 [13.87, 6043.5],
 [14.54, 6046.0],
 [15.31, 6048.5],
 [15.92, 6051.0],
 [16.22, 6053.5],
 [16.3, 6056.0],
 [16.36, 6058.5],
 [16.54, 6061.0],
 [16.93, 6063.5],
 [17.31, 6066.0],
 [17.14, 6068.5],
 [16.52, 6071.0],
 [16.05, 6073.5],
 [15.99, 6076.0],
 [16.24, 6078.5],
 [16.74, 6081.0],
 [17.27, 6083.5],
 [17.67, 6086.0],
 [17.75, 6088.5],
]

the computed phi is 1.20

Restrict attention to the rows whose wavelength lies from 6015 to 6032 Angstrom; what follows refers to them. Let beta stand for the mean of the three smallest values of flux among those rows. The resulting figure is 15.6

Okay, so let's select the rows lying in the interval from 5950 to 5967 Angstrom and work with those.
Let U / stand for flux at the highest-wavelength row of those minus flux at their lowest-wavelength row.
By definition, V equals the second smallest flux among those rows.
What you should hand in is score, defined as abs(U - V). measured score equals 13.88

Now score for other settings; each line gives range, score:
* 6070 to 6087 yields 14.90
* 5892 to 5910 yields 13.15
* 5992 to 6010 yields 13.66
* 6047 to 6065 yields 14.30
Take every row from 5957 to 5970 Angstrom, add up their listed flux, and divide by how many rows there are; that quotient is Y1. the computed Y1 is 14.3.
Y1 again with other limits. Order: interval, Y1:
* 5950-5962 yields 14.3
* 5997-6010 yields 15.6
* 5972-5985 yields 14.5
